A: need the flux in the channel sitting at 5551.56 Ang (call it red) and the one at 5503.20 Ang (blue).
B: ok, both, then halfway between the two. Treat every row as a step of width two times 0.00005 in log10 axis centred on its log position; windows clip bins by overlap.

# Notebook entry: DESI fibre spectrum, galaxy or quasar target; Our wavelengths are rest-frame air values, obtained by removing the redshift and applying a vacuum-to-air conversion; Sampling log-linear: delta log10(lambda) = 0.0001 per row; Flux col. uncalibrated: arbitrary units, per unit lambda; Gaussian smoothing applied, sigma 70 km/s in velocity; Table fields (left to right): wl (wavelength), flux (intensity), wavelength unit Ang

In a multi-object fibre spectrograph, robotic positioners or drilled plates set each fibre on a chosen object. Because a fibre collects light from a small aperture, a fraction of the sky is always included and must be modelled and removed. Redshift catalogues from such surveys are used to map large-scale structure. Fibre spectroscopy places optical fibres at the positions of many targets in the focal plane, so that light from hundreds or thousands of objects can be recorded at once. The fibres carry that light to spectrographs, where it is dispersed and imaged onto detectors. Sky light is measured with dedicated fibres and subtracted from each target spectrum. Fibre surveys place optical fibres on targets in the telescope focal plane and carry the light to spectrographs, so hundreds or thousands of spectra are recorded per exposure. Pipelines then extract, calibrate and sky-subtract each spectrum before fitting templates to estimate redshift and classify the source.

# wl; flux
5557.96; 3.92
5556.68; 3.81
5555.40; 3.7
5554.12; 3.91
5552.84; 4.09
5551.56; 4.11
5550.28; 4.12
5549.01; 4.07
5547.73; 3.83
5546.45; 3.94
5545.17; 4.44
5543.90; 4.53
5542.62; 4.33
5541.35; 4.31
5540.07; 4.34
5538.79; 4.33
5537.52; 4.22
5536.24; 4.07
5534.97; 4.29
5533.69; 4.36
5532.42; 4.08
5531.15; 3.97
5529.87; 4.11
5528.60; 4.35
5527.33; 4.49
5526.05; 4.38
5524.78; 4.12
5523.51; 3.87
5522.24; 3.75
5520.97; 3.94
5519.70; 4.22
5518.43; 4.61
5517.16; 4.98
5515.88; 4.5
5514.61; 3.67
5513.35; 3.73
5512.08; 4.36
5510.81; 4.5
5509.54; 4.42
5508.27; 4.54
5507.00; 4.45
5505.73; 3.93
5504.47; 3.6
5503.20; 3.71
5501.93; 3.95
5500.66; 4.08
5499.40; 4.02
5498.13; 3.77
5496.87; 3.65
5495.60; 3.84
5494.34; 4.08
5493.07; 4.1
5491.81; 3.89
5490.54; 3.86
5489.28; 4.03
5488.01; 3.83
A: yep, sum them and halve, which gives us 3.91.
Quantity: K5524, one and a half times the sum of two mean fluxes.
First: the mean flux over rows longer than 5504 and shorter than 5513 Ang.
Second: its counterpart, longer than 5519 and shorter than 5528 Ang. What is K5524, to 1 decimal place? 12.6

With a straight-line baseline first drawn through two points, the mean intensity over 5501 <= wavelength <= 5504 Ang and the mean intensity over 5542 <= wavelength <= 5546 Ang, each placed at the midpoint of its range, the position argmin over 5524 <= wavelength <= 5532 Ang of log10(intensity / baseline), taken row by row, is 5531.15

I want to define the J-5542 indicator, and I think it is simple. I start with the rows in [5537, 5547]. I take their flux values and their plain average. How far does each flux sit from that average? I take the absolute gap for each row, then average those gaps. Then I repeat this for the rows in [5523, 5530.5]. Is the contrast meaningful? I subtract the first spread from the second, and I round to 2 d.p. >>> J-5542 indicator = 0.07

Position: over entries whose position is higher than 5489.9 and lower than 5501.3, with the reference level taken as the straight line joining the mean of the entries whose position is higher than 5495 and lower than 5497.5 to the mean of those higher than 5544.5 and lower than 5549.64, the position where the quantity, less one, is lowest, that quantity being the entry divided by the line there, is 5496.87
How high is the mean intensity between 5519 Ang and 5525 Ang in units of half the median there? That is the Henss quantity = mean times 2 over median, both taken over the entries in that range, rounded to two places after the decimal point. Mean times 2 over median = 2.02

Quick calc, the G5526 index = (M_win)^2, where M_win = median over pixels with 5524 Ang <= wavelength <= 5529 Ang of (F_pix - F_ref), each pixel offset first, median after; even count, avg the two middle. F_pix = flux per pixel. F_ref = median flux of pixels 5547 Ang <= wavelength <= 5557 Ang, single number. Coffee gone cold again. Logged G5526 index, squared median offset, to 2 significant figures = 0.14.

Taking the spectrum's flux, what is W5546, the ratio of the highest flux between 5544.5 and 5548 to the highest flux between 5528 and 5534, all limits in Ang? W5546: 1.02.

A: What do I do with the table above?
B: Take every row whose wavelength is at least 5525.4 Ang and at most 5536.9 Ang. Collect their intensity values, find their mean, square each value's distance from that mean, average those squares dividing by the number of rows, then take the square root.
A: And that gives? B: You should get 0.17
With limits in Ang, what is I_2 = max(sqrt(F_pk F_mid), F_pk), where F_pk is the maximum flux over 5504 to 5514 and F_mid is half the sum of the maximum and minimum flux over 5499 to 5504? 4.5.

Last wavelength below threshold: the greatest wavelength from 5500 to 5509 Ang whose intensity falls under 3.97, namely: 5505.73 Ang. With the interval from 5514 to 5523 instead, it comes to 5522.24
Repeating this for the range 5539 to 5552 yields 5547.73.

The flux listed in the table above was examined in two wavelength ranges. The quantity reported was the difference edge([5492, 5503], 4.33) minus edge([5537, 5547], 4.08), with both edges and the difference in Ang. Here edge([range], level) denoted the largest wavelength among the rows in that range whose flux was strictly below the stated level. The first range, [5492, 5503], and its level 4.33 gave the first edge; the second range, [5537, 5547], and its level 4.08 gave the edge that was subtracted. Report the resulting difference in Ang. -44.5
